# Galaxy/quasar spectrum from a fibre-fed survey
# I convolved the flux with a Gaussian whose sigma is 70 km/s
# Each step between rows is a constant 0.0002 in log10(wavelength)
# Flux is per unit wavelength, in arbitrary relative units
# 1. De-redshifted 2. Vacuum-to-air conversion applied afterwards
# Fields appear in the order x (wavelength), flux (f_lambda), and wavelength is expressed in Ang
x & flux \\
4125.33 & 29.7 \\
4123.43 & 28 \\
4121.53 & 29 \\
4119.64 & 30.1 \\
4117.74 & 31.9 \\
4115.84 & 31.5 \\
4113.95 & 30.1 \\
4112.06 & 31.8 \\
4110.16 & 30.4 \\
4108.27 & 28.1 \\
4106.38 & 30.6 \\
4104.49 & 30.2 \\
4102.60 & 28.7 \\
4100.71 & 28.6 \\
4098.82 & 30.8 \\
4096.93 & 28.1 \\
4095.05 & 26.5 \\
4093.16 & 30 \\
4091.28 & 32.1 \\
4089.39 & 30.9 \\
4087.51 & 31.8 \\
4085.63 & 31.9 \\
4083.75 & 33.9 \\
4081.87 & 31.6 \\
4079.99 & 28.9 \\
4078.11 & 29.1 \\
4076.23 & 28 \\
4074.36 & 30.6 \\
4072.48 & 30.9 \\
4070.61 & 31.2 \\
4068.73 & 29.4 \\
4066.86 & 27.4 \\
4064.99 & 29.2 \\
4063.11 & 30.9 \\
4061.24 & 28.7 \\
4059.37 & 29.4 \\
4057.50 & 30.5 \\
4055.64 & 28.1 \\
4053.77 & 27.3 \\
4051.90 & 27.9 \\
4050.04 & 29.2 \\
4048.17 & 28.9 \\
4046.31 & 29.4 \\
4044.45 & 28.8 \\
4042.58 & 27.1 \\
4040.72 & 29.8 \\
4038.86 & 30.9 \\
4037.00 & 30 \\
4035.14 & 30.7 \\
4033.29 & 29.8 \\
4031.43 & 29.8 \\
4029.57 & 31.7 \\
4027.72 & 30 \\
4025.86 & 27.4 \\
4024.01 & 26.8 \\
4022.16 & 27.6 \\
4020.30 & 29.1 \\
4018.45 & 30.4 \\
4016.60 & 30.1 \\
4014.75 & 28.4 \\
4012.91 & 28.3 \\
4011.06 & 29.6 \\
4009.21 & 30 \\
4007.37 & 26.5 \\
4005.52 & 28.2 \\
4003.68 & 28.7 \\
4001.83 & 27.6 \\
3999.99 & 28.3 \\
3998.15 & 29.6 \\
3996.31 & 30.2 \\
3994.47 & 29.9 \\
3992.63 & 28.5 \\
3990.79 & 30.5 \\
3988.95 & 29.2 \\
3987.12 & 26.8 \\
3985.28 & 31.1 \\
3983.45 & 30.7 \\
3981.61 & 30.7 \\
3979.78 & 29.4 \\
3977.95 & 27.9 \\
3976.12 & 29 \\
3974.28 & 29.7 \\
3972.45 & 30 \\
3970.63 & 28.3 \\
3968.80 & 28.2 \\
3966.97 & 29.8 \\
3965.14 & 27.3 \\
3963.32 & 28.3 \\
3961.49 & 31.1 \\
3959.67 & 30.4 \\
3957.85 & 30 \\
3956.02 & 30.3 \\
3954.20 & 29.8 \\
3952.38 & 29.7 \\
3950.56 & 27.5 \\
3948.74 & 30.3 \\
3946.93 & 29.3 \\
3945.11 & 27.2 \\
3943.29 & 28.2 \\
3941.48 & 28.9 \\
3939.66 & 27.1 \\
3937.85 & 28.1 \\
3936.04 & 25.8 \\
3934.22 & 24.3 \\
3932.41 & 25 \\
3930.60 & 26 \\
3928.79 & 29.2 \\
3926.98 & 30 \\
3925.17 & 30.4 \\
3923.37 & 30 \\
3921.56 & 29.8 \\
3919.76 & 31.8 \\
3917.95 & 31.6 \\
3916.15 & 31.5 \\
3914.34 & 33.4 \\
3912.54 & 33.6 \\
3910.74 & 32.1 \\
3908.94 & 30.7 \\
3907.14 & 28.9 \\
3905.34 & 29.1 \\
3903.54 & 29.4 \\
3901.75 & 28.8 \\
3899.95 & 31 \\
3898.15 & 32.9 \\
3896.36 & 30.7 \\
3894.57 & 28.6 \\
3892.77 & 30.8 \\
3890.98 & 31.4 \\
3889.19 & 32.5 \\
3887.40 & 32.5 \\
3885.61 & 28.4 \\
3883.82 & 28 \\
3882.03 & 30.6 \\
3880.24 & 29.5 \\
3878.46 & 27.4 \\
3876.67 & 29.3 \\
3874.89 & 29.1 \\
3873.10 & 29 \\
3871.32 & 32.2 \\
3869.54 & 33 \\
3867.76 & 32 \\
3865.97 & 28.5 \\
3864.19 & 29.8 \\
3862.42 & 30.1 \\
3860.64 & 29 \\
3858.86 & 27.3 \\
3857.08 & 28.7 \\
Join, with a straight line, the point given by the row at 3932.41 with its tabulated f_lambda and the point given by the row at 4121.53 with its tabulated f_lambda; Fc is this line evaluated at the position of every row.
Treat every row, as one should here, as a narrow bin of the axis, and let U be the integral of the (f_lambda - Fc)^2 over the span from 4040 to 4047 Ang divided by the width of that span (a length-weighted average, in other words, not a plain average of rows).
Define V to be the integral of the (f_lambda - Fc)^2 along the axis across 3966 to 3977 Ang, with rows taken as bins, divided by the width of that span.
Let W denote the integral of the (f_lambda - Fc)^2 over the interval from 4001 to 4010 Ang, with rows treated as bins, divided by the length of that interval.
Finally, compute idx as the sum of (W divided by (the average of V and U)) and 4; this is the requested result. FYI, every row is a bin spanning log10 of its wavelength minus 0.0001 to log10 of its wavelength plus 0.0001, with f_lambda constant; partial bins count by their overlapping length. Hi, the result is 4.5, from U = 3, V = 12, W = 4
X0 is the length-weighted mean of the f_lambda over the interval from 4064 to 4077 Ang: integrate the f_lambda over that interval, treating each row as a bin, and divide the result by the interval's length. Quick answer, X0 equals 29.6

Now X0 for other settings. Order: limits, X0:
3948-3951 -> 29.0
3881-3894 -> 30.5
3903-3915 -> 31.0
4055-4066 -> 29.5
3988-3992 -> 29.7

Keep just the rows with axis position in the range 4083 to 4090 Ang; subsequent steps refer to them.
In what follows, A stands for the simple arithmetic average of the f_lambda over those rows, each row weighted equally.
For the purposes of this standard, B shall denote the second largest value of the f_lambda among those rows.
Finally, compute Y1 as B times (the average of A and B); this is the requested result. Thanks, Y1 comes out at 1021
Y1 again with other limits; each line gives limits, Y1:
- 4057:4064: 921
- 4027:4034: 905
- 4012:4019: 894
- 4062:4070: 862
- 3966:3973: 877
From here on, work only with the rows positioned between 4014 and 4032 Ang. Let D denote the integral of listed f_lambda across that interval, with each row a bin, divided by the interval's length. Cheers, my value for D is 29.1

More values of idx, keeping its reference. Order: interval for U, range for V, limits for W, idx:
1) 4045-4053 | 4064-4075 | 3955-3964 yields 9.8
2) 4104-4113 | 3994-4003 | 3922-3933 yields 7.0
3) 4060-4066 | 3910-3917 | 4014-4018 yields 4.2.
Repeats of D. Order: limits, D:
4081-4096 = 31.1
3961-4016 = 29.0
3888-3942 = 29.8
